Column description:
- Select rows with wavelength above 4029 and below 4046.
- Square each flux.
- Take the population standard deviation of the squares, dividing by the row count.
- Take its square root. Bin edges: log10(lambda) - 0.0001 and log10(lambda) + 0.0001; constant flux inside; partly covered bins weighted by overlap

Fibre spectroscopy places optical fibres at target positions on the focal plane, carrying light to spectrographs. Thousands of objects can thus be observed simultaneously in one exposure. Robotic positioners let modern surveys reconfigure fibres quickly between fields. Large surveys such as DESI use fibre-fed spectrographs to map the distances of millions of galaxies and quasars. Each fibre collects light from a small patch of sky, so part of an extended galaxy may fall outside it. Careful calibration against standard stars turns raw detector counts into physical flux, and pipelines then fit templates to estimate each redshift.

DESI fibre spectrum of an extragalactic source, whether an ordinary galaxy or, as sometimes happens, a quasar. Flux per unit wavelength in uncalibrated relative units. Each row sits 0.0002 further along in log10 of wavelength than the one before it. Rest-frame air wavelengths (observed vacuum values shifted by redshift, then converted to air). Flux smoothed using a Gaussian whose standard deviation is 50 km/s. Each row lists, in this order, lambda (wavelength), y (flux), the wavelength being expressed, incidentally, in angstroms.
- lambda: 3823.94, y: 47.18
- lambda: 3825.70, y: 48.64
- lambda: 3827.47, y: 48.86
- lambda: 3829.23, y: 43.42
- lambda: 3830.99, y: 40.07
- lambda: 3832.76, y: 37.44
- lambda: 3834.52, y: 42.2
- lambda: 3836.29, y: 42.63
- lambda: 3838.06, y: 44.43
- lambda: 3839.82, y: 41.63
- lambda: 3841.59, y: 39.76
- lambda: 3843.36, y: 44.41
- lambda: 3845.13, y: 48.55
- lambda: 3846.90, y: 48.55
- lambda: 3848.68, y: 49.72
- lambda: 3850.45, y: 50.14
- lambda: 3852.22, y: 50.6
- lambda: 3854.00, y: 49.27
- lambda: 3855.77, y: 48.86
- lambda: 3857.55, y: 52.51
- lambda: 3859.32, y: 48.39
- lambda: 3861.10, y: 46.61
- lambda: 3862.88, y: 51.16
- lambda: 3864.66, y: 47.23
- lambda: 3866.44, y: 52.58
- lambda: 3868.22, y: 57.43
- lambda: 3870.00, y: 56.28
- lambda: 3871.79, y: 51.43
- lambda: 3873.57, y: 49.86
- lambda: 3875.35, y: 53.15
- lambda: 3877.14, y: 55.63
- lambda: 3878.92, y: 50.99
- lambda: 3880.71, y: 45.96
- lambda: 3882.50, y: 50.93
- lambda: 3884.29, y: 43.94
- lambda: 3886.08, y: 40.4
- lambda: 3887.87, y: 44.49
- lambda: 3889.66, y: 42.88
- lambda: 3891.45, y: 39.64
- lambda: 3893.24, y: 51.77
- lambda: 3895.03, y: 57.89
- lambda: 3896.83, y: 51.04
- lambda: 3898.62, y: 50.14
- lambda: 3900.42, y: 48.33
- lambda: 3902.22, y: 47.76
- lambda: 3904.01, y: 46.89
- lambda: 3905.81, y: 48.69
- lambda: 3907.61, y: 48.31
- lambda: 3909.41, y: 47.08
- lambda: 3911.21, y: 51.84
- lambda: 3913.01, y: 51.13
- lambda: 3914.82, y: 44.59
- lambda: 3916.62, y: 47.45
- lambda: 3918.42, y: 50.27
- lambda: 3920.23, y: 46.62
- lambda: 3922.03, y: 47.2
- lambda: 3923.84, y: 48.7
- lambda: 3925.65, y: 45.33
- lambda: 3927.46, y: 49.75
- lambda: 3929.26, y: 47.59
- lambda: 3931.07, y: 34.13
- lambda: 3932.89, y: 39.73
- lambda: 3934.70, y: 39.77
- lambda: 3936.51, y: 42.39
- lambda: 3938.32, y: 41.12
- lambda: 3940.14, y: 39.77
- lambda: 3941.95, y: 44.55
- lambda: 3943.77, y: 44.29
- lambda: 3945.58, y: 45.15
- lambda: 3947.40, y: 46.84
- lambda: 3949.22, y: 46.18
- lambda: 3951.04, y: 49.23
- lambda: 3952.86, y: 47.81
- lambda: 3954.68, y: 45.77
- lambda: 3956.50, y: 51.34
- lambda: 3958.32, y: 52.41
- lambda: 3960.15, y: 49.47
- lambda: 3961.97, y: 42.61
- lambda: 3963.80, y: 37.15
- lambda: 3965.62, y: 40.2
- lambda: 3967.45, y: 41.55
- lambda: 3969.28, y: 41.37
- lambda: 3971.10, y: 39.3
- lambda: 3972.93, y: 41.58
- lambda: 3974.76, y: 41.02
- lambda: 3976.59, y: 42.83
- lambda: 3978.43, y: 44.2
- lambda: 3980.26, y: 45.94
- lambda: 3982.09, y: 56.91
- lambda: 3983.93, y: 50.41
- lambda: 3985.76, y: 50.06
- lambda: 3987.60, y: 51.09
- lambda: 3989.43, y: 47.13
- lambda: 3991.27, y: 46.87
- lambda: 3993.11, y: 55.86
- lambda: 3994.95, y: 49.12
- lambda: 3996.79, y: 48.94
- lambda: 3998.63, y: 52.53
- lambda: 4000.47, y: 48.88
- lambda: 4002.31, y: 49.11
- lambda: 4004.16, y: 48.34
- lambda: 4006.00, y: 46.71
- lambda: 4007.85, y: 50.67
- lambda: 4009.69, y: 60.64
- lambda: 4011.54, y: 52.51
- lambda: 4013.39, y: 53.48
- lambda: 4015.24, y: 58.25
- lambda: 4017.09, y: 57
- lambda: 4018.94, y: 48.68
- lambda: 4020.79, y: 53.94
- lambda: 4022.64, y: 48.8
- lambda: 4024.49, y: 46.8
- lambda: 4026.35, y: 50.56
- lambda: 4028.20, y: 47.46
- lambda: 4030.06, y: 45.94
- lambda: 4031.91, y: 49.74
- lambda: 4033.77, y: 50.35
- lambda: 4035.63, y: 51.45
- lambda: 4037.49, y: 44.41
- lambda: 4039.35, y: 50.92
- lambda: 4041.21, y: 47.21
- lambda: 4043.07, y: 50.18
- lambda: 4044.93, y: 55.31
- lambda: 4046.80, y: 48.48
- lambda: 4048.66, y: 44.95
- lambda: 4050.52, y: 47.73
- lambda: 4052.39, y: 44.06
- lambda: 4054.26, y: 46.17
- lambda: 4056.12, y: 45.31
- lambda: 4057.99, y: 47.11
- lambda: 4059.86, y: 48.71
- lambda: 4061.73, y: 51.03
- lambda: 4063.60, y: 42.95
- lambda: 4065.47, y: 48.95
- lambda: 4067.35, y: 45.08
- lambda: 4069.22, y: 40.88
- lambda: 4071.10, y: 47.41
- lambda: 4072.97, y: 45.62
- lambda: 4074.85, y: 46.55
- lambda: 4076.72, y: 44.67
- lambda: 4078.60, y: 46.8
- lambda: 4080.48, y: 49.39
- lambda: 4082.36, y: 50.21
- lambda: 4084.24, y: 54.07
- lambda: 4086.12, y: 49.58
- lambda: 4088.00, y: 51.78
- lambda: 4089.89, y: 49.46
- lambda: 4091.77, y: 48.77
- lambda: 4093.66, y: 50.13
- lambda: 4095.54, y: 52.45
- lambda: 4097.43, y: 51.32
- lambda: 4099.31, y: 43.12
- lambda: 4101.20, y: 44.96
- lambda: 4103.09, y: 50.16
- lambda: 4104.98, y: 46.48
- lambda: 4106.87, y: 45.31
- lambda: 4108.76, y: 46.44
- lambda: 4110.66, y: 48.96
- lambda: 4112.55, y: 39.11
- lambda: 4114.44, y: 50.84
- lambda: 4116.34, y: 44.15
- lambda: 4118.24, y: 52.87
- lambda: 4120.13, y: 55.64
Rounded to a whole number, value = 17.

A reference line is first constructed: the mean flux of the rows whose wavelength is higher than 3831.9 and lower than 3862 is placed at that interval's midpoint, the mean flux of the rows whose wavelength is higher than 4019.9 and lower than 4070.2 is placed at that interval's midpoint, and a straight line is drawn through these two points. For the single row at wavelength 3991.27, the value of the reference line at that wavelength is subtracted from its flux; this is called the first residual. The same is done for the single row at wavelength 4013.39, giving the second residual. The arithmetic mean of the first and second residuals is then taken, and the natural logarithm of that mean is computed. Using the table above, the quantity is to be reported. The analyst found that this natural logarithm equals 1.0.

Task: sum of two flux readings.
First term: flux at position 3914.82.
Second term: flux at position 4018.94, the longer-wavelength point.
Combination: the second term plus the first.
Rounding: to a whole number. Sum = 93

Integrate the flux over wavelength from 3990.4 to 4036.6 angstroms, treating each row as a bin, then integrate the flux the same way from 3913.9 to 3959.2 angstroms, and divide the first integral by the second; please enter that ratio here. 1.140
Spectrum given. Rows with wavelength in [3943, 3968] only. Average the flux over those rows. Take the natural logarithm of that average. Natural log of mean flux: 3.82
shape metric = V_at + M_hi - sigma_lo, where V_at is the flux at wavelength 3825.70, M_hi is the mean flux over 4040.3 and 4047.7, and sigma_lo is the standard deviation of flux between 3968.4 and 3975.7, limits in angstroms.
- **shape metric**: 98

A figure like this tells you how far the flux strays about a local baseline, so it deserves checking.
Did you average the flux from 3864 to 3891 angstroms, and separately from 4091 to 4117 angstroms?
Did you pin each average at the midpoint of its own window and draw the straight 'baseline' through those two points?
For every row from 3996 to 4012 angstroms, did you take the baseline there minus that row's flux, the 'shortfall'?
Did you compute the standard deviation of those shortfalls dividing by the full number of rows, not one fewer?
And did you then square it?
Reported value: 15.2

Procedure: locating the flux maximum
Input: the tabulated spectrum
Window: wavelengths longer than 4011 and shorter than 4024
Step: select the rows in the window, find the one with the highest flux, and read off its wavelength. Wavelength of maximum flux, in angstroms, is 4015.24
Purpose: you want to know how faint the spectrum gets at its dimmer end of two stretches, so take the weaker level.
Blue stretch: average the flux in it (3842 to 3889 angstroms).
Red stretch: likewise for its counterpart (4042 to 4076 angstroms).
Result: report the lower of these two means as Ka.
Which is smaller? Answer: 47.0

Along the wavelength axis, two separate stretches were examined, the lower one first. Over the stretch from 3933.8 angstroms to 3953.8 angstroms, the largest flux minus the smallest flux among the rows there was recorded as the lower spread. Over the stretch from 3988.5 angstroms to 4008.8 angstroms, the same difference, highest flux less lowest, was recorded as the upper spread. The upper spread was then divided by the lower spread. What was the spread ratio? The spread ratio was 1.0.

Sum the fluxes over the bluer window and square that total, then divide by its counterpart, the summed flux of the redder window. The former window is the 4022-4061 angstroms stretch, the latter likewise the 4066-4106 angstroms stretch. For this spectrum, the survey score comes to 1014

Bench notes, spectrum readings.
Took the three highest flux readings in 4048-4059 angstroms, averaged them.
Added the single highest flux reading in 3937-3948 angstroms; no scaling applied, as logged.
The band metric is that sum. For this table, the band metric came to 93.8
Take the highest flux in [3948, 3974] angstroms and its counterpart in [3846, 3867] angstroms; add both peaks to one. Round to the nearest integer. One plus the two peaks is 106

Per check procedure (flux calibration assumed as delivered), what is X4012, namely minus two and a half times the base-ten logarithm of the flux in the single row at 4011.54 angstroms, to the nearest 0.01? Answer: -4.30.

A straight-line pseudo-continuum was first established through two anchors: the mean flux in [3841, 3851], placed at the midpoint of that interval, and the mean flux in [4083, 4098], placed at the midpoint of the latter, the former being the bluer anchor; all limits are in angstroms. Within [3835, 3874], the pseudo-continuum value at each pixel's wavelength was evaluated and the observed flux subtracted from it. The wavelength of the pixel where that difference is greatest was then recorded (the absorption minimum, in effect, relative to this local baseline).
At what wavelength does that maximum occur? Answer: 3841.59 angstroms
